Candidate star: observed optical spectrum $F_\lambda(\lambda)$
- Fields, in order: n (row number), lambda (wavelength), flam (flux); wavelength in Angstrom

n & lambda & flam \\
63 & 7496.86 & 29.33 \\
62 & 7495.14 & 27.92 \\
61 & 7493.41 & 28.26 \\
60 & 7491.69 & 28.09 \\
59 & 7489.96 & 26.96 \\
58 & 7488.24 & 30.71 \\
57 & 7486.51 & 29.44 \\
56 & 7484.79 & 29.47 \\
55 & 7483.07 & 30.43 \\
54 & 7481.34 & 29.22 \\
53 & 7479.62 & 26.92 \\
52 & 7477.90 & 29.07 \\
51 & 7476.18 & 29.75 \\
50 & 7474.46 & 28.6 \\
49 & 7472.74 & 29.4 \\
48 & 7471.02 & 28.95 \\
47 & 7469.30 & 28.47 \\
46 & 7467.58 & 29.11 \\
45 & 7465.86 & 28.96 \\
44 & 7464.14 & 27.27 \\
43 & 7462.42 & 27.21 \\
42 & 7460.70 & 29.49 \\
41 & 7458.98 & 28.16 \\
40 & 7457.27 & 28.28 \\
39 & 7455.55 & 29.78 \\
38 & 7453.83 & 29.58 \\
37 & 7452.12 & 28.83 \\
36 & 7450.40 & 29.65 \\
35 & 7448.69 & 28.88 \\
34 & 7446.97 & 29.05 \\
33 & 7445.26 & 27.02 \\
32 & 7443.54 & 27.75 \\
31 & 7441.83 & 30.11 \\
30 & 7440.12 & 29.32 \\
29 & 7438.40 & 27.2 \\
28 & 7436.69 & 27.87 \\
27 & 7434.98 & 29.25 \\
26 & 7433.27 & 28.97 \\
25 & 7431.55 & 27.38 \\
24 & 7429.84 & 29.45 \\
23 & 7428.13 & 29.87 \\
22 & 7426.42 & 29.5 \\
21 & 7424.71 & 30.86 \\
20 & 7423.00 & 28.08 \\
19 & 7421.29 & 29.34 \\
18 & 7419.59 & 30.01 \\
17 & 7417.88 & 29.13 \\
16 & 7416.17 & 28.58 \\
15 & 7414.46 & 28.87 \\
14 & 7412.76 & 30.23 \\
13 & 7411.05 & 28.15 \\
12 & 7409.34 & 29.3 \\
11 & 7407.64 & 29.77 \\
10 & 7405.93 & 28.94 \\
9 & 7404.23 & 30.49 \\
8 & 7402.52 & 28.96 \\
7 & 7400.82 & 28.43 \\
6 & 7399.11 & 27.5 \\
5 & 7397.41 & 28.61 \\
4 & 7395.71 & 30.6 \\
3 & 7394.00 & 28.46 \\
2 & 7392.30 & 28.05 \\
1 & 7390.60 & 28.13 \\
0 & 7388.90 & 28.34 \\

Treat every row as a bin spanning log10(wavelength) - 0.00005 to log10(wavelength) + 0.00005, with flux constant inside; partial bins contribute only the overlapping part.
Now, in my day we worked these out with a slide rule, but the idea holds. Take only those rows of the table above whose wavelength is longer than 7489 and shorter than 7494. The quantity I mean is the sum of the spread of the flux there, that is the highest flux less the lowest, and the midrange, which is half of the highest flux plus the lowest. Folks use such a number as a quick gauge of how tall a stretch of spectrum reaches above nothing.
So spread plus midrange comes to 28.9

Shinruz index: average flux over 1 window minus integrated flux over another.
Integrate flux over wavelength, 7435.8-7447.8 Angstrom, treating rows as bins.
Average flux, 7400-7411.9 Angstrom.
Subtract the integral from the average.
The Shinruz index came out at -311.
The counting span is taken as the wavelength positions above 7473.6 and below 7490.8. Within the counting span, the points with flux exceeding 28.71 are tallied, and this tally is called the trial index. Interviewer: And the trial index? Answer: 7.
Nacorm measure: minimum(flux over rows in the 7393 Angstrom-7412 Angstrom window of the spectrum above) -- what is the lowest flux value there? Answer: 27.5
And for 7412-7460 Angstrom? 27.02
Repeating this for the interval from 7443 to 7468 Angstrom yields 27.02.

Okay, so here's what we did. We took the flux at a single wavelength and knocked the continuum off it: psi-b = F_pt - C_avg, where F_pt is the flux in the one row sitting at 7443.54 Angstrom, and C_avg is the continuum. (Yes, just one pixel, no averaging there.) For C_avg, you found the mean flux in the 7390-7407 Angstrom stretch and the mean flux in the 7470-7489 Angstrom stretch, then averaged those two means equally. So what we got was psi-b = -1.3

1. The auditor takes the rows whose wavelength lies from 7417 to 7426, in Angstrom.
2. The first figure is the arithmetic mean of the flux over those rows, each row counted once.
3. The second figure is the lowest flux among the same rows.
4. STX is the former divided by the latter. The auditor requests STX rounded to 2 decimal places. 1.05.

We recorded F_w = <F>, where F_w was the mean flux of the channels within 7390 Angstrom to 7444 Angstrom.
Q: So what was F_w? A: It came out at 29.0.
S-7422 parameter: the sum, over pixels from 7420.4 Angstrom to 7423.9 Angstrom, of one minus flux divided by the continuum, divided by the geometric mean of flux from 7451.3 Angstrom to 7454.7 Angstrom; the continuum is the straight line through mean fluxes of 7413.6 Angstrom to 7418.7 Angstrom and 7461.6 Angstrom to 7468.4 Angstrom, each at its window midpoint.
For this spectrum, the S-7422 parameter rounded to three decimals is 0.000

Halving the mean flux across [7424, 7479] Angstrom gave 14.4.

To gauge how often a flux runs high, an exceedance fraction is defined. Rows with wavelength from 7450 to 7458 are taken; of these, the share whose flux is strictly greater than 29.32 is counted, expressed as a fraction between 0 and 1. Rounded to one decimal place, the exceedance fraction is 0.6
